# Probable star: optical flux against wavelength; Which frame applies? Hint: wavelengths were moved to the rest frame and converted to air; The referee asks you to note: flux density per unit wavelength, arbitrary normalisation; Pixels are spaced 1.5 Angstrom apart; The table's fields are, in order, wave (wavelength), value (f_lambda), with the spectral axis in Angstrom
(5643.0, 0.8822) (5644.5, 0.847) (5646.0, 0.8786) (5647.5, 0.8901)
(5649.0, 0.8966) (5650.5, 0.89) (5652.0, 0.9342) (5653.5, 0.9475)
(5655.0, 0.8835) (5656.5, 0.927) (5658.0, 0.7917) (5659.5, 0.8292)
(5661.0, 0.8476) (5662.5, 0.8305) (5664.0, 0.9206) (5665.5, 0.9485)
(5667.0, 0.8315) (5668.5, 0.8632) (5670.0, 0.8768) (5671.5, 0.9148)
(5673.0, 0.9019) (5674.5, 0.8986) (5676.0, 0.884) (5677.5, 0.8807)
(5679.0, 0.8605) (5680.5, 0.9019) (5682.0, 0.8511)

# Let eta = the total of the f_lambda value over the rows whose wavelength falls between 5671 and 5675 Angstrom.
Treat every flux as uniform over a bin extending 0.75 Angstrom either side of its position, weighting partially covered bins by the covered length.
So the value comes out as 2.72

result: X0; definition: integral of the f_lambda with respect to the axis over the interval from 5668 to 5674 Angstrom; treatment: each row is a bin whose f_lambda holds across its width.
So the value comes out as 5.34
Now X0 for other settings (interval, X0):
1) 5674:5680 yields 5.29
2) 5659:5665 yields 5.17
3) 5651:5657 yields 5.53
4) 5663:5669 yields 5.34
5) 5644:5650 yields 5.28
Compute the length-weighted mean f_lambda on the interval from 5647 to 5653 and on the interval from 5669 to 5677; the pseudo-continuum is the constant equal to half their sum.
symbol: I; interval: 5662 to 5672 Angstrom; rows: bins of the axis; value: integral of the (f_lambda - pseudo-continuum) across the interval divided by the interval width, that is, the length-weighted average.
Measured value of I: -0.02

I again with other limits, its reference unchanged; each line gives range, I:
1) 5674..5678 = -0.01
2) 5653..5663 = -0.04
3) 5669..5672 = -0.01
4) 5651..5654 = 0.04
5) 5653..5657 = 0.02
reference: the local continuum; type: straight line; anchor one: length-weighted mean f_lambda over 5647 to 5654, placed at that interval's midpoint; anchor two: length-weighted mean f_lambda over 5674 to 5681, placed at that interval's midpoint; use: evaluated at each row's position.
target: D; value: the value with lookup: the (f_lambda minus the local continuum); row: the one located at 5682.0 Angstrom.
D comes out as -0.03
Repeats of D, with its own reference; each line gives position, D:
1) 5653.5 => 0.04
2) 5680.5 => 0.02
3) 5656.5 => 0.02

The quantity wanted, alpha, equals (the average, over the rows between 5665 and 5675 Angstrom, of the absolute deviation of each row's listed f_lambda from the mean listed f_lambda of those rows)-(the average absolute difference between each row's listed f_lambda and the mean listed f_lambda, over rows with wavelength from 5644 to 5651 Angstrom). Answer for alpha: 0.01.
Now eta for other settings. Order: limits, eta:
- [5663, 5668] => 2.70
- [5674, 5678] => 2.66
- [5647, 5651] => 2.68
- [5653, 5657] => 2.76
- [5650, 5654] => 2.77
